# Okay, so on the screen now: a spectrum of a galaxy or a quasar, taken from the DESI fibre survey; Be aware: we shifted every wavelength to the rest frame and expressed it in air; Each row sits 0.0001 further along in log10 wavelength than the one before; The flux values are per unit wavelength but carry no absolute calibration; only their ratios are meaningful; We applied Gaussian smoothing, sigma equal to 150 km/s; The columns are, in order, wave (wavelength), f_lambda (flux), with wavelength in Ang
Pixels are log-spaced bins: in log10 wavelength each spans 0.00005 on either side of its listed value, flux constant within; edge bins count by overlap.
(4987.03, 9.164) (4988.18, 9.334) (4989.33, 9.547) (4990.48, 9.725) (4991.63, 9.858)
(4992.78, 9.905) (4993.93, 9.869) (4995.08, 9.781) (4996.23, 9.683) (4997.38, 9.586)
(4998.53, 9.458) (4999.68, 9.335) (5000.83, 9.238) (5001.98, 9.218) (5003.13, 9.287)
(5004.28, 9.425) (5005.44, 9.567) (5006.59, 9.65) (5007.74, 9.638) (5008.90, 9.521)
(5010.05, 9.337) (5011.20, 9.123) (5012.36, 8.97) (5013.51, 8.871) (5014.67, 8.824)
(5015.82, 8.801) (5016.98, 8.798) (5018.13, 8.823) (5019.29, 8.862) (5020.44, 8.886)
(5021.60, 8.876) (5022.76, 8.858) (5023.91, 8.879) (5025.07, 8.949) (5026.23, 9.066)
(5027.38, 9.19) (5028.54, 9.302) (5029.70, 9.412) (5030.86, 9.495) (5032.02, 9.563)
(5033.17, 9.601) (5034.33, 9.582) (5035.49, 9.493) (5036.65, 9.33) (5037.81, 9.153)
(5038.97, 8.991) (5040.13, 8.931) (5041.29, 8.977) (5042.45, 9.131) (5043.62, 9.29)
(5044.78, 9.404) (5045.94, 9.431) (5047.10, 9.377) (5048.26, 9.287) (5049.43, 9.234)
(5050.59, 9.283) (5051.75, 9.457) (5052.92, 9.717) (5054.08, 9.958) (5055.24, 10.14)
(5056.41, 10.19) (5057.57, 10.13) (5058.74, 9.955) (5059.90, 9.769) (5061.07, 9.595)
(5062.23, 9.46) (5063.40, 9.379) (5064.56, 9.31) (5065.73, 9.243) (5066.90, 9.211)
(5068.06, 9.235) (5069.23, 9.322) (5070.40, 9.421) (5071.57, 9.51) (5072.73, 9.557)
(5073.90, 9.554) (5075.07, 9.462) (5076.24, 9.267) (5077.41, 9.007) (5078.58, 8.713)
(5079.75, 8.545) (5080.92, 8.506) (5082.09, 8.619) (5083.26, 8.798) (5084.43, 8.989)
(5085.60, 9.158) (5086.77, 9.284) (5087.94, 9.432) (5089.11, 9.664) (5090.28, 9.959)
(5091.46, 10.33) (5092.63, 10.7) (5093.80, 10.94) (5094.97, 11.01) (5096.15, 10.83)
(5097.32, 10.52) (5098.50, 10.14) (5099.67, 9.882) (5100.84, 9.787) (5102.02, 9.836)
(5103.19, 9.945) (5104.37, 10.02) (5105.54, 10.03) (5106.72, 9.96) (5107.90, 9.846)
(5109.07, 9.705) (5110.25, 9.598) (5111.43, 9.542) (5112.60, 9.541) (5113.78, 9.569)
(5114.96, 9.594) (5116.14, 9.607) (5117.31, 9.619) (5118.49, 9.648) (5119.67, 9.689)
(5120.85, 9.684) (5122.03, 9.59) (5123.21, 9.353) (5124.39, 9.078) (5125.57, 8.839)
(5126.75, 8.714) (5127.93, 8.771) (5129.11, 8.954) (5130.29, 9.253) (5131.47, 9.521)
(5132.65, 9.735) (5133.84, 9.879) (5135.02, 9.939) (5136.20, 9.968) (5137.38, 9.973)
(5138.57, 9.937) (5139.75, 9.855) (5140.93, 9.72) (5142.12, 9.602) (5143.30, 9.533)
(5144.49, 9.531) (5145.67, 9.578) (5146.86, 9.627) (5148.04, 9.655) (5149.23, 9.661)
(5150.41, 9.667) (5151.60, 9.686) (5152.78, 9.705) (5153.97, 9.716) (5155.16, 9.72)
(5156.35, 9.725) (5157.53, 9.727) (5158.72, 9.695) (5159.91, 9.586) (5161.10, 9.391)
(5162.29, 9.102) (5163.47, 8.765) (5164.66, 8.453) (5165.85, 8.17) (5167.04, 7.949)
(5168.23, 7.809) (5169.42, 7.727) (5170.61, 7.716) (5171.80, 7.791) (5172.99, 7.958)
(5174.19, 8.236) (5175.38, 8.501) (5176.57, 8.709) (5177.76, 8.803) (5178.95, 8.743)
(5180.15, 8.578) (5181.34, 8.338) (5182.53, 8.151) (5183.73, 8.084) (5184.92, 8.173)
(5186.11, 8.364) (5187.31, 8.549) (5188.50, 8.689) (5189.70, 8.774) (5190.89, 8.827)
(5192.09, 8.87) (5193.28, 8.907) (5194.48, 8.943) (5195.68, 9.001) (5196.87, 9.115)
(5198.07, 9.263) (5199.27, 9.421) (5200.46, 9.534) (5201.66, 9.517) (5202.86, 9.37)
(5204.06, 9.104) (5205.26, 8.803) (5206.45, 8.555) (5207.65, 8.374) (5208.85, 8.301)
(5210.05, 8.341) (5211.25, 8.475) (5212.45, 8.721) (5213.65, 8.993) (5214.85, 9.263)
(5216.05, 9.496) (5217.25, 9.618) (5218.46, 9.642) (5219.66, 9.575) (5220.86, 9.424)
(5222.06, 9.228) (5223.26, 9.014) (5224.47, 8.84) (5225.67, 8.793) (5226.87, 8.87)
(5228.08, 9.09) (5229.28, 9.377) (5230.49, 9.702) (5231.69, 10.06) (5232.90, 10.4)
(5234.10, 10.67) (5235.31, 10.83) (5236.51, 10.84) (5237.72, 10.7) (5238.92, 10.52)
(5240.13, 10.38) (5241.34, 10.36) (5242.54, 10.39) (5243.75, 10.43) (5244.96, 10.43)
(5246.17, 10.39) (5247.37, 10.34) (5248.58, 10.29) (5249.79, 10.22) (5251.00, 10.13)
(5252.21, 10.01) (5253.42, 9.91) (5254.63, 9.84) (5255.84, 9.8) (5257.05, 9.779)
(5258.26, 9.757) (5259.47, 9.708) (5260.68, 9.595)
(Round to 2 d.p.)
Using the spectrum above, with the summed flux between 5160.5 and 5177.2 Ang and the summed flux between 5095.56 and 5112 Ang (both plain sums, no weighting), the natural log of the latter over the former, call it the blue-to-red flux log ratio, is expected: 0.18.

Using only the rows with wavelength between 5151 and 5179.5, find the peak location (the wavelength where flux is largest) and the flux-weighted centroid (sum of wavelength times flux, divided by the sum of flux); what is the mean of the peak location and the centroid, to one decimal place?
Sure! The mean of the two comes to 5161.1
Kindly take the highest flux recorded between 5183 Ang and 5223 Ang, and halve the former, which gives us 4.82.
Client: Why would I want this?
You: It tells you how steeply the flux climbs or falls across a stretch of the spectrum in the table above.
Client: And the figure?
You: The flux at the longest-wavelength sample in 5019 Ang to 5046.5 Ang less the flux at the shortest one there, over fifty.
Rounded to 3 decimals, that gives 0.011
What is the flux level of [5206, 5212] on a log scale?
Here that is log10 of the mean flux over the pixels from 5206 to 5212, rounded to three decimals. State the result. 0.925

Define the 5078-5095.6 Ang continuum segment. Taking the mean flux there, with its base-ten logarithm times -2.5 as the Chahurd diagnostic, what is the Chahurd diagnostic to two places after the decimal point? -2.45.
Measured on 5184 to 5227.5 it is -2.38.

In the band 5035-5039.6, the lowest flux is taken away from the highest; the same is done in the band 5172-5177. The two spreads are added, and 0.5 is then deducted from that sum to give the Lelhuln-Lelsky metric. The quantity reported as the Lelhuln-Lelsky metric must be 0.75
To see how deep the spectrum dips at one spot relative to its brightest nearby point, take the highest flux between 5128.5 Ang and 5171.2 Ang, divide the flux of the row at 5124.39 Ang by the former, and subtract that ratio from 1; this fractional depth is 0.090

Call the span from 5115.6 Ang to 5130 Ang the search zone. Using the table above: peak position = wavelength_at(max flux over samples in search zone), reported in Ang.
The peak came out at 5119.67 Ang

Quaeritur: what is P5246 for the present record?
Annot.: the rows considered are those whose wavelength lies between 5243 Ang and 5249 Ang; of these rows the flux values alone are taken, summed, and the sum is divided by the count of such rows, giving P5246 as 10.4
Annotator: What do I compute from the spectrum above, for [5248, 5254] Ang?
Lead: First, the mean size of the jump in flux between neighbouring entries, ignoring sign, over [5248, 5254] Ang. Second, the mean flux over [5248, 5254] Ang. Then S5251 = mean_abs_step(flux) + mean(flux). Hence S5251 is 10.2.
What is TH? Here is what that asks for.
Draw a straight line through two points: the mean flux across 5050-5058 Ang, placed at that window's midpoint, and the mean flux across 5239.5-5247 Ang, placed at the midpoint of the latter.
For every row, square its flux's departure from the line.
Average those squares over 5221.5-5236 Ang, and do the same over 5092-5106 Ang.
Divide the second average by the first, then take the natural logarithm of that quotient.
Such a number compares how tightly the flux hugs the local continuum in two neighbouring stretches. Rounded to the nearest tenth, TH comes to -1.2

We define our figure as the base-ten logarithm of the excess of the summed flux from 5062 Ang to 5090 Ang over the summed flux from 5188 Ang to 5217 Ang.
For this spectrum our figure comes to 0.78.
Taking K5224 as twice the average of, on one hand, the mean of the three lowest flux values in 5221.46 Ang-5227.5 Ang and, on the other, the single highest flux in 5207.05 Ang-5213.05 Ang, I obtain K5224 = 17.6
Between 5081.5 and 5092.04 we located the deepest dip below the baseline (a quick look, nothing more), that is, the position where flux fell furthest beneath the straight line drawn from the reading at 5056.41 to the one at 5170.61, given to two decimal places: 5082.09 Ang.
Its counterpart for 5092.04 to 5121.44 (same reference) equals 5111.43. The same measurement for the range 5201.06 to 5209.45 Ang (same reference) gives 5208.85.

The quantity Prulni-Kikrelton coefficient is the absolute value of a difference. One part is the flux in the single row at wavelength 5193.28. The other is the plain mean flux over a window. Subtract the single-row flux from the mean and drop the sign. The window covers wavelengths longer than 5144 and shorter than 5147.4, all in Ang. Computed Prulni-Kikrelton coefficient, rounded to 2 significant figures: 0.67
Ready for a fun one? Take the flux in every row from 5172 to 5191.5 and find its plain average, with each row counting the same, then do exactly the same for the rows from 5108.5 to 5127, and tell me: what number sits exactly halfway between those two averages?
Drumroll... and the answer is 9.0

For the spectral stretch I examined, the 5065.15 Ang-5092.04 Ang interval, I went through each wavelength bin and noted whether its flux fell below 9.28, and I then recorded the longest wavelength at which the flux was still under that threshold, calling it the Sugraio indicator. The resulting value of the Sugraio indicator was 5085.60 Ang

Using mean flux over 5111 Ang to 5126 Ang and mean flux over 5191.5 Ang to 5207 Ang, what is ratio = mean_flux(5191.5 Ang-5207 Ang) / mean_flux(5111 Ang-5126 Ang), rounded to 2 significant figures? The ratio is 0.96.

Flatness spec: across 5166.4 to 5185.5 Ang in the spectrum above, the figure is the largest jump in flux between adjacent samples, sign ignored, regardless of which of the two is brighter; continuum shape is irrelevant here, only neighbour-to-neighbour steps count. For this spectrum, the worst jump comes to 0.28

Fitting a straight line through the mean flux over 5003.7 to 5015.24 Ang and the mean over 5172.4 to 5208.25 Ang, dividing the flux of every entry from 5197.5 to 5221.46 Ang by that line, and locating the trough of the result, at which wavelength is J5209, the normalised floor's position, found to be 5208.85 Ang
